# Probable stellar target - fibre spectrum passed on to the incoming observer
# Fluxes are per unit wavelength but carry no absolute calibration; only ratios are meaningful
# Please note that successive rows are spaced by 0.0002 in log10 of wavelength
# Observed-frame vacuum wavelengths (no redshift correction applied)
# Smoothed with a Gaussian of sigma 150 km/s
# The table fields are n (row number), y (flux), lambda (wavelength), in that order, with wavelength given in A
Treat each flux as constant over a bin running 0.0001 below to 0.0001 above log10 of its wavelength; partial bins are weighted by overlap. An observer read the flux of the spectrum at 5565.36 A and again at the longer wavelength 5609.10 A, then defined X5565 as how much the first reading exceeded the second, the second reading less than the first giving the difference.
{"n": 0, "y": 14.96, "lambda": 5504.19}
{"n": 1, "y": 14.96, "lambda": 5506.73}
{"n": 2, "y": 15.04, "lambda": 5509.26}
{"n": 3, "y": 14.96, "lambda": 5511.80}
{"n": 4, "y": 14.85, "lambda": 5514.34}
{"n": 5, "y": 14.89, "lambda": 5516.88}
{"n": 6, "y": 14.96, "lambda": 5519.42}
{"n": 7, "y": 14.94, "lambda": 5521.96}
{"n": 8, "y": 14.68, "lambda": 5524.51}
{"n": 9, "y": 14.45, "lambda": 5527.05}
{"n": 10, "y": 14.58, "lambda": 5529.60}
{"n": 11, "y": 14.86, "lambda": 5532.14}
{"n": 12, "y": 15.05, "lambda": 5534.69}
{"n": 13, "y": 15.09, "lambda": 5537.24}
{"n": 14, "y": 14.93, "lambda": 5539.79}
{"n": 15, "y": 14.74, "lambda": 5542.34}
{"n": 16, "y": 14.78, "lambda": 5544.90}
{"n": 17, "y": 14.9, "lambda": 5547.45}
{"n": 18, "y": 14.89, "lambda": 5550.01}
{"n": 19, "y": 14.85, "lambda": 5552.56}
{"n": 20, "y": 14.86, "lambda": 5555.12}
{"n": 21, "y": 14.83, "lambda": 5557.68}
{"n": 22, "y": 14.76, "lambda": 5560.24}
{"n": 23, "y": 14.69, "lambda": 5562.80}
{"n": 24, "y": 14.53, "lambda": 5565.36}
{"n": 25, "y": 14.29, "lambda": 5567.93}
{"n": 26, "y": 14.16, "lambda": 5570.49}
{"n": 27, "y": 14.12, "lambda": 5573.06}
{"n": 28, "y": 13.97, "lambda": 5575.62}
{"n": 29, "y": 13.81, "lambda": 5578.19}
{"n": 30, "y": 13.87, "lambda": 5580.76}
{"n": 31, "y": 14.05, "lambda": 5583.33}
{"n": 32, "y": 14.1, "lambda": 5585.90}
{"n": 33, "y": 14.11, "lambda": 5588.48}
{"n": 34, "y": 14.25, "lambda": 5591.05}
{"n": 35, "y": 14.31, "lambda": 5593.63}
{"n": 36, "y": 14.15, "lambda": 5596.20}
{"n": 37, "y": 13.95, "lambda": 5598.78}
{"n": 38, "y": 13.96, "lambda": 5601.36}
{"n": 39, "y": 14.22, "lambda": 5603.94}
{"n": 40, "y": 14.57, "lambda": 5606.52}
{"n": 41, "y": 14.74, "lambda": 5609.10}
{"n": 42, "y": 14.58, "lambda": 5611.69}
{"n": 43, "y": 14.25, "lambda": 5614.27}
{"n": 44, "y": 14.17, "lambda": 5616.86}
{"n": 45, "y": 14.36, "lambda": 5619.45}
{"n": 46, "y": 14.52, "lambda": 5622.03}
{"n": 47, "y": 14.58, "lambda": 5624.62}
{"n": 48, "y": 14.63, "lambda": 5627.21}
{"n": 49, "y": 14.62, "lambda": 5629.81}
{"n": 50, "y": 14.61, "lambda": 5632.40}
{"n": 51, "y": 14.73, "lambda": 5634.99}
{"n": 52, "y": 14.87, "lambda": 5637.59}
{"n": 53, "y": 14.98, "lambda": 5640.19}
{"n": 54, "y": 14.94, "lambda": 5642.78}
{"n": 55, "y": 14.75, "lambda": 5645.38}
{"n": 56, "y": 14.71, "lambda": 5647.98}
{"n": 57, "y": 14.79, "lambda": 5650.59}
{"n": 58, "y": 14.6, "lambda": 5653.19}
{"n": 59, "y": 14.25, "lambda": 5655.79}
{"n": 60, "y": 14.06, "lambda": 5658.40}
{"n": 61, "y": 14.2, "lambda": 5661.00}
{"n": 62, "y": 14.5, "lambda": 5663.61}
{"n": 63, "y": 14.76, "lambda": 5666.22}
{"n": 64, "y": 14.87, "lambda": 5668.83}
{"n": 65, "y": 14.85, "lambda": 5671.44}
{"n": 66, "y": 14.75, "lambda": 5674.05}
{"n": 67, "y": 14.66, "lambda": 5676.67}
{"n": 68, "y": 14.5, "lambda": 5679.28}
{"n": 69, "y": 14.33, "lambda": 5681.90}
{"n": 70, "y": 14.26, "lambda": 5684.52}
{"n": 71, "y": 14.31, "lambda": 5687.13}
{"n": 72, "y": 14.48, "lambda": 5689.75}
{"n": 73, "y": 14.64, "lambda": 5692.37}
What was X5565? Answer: -0.21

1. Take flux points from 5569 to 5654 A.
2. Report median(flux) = 14.4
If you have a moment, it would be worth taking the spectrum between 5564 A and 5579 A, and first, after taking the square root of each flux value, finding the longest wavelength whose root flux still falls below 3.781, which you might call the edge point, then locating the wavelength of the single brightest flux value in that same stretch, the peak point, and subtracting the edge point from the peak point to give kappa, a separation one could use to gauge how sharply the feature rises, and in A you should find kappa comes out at -12.8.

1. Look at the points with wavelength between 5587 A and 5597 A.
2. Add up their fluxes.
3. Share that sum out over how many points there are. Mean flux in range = 14.2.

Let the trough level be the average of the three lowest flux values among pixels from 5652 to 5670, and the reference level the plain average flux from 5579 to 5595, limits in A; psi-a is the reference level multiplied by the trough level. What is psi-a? 200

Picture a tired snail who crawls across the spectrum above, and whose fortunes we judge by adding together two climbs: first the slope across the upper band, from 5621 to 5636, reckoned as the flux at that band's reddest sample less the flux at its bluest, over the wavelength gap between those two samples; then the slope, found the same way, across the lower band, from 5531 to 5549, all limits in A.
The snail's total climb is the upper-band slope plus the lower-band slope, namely 0.02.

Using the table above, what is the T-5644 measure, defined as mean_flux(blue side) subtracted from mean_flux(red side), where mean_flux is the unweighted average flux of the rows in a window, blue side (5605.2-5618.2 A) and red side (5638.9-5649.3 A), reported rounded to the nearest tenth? 0.4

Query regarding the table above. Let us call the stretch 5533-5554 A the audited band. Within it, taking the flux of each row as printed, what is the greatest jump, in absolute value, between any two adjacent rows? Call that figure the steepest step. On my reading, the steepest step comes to 0.190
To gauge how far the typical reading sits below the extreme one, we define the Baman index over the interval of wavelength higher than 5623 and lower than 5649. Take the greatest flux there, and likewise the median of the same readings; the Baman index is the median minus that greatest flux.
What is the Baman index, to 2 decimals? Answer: -0.26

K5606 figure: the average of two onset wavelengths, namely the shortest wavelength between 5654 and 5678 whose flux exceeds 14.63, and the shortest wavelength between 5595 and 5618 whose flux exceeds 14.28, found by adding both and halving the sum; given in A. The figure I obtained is 5636.4 A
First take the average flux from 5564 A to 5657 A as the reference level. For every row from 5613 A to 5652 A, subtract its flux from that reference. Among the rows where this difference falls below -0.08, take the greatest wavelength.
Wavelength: 5650.59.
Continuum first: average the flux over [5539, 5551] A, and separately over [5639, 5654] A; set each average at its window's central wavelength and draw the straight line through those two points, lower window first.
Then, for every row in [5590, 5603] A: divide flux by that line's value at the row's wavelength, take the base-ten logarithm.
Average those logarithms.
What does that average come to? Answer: -0.021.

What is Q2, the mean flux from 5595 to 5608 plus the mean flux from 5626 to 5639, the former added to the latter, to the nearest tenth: 28.9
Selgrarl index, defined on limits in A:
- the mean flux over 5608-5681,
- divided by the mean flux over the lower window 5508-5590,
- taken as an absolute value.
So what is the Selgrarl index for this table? 1.00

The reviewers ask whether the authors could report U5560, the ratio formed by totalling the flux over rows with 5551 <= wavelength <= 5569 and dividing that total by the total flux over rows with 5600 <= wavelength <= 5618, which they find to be 1.02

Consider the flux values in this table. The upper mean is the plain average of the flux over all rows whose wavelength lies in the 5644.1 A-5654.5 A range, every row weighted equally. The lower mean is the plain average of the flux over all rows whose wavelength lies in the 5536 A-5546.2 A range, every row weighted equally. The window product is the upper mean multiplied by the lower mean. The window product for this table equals 219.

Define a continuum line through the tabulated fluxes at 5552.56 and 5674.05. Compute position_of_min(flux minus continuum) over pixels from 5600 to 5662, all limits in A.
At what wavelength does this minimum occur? 5601.36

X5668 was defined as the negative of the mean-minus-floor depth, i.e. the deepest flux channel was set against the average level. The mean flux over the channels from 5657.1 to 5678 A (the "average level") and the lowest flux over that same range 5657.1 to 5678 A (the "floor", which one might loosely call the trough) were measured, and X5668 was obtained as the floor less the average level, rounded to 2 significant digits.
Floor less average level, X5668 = -0.52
